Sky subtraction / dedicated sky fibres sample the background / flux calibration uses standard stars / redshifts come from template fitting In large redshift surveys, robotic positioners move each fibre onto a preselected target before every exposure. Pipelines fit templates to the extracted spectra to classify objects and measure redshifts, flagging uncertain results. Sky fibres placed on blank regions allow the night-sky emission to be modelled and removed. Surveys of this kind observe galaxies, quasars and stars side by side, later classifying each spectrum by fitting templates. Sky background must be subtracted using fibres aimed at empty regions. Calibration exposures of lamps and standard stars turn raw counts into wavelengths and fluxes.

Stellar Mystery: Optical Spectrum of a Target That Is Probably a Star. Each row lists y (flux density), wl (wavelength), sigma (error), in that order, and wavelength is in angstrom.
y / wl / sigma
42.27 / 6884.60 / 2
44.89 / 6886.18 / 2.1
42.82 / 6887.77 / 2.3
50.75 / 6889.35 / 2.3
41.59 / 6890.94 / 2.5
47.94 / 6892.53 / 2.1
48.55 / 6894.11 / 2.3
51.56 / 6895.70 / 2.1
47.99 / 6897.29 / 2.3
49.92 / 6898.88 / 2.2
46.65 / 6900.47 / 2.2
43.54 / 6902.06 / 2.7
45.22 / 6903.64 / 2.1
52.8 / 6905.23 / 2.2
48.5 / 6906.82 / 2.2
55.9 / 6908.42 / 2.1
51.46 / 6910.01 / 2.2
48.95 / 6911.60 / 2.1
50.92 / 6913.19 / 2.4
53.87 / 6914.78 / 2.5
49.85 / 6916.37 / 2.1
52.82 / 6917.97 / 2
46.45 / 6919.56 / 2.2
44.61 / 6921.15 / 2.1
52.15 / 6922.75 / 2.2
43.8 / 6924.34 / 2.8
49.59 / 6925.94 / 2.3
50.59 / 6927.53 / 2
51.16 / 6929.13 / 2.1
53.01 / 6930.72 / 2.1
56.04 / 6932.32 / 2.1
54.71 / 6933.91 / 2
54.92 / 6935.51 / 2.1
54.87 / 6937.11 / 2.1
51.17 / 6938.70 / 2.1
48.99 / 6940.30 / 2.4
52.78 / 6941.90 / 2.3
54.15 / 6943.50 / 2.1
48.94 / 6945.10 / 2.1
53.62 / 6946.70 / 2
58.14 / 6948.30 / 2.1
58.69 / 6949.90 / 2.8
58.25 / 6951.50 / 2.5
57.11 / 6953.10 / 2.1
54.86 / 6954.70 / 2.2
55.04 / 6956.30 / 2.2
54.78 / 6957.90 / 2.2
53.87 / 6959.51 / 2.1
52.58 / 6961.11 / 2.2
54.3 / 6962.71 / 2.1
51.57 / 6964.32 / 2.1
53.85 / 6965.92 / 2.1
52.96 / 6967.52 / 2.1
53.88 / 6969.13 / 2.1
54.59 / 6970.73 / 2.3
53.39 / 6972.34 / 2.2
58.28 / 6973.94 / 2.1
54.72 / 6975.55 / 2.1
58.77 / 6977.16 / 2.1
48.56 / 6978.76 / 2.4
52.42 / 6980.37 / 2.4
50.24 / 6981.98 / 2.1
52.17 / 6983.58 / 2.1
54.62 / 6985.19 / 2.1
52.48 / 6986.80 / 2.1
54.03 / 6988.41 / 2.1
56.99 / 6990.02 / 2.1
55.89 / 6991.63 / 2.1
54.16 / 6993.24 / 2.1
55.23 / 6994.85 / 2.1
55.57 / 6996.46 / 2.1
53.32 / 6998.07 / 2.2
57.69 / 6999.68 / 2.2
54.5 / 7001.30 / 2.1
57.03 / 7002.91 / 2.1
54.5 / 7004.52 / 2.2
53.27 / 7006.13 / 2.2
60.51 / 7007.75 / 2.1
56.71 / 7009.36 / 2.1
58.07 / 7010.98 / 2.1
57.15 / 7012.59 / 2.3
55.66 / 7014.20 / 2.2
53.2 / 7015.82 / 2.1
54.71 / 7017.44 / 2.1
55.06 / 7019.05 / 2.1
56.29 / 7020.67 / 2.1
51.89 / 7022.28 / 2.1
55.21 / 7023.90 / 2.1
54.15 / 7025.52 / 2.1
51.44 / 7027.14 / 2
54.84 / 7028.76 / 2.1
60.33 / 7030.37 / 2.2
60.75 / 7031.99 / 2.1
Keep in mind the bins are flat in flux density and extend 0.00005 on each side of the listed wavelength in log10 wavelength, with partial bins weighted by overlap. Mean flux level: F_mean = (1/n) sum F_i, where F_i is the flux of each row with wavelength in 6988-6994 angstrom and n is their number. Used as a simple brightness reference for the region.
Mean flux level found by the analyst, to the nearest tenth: 55.3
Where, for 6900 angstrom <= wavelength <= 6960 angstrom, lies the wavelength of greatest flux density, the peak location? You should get 6949.90 angstrom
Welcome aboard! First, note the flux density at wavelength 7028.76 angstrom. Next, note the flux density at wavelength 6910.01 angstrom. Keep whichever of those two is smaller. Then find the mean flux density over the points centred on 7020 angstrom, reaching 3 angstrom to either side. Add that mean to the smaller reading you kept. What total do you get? 106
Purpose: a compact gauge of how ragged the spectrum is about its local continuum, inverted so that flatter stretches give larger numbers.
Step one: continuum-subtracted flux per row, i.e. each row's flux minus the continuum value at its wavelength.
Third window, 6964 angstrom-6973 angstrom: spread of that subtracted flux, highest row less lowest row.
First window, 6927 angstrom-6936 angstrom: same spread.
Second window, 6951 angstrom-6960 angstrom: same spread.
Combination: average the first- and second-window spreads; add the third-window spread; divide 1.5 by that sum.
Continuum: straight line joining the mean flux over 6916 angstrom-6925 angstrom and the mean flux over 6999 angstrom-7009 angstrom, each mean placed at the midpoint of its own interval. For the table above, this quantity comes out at 0.20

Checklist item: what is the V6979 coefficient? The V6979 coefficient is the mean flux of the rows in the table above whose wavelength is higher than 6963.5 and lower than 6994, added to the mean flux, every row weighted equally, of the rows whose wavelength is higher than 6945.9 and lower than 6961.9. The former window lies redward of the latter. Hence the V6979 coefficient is 110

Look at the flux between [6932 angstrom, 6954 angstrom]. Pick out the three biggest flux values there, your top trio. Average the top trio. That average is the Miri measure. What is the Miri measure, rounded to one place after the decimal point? 58.4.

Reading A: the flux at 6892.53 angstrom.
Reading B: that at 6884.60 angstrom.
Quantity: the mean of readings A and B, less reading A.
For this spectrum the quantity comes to -2.8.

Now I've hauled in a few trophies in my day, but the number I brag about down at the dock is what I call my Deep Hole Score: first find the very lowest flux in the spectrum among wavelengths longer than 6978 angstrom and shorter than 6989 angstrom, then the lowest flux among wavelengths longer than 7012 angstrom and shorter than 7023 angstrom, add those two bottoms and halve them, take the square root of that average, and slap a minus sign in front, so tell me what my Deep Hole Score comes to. -7.09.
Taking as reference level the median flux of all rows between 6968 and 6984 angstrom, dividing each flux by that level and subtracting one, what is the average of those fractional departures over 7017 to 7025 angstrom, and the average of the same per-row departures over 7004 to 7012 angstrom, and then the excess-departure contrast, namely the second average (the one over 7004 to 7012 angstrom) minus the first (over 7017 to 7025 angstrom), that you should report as 0.04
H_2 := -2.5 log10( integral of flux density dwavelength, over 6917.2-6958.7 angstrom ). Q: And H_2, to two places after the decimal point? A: -8.35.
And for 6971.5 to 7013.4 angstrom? -8.41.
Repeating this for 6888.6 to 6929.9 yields -8.27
